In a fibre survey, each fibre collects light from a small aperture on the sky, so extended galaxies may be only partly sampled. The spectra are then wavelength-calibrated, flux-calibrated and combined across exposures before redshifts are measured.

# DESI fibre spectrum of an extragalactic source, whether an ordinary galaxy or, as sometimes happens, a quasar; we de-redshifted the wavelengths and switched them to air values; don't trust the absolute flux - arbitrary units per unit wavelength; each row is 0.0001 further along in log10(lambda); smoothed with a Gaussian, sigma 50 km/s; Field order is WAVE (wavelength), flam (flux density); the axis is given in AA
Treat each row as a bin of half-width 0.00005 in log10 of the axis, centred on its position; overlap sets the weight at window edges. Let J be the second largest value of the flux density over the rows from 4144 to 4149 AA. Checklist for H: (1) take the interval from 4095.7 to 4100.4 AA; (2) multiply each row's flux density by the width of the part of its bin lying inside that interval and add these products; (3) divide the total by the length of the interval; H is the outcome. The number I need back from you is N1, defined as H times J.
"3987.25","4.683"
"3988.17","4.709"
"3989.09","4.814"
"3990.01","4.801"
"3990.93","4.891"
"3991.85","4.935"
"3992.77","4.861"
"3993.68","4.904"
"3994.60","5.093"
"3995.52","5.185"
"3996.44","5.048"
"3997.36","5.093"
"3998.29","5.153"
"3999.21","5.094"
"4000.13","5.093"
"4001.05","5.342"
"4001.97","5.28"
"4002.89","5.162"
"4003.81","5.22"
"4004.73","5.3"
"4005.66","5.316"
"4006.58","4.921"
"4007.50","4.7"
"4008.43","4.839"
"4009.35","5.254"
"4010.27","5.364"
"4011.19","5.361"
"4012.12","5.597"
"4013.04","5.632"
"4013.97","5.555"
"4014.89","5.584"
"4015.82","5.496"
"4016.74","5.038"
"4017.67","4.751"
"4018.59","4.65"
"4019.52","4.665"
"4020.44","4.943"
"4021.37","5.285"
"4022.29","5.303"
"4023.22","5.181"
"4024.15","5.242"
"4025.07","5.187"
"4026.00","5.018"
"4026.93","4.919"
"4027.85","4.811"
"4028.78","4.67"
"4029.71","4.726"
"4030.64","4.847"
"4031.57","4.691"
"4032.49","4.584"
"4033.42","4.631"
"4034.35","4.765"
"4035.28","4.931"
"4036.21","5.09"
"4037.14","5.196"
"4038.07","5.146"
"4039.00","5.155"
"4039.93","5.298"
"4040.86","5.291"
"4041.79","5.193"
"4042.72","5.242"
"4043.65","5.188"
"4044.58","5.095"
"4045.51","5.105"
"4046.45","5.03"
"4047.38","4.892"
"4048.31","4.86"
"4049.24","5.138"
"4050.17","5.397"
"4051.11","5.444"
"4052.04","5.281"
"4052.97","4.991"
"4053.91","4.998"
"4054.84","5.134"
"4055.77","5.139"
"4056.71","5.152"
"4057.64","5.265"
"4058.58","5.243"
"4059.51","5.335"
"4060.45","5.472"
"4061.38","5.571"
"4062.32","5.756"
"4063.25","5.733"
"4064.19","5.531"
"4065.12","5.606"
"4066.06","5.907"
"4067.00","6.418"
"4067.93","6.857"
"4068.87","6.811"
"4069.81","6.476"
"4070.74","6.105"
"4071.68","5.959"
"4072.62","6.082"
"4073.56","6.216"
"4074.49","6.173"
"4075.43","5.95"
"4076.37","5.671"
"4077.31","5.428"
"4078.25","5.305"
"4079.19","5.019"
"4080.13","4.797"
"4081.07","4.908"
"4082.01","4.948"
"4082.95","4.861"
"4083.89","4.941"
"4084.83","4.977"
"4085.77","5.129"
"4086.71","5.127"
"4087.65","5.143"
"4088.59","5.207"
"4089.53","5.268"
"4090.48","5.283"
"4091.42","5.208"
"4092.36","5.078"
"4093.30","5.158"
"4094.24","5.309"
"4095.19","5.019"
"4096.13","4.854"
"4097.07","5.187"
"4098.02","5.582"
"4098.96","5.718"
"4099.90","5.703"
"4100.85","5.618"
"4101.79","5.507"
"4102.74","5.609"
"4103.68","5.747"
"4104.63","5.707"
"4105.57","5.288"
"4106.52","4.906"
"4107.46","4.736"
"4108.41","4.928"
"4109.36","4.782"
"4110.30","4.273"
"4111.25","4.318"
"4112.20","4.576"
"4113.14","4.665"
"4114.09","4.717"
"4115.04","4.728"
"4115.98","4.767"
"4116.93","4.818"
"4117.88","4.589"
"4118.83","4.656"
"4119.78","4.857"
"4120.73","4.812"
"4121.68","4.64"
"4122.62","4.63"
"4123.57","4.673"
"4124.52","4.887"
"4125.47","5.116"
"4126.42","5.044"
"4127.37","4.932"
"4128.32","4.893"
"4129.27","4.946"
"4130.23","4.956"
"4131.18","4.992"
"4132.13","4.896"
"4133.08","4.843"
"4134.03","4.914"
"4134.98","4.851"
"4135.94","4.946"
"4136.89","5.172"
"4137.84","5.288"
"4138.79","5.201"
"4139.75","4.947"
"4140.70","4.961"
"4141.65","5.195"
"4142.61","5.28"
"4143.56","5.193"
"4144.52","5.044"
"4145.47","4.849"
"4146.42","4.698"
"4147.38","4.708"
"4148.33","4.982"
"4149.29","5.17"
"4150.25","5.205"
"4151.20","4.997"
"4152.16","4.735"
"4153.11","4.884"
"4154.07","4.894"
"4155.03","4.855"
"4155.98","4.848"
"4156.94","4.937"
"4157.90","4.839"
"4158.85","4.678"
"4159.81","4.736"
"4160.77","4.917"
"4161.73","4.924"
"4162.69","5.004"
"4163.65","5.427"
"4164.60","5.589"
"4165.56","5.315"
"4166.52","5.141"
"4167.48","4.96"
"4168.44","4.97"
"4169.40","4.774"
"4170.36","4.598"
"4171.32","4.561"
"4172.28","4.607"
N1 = 27.0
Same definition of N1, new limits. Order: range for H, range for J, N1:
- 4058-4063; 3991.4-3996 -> 27.9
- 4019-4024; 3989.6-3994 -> 24.9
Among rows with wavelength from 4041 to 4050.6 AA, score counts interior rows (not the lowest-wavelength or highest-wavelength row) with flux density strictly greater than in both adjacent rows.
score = 2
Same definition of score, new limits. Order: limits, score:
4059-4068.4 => 1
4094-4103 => 1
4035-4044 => 3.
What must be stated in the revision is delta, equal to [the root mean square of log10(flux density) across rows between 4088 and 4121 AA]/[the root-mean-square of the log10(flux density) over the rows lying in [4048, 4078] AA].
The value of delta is 0.94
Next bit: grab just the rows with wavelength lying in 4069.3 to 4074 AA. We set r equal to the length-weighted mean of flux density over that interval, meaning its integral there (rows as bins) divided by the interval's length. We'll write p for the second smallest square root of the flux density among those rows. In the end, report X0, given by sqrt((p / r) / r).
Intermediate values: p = 2.47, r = 6.2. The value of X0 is 0.255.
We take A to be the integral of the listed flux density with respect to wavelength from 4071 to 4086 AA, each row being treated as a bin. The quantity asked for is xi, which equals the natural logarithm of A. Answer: 4.4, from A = 81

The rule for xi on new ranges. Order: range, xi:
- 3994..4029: 5.2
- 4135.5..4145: 3.9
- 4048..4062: 4.3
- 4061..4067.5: 3.6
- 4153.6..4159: 3.3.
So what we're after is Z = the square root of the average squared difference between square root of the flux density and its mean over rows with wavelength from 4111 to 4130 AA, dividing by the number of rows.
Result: 0.041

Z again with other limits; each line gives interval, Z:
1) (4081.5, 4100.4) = 0.052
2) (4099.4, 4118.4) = 0.105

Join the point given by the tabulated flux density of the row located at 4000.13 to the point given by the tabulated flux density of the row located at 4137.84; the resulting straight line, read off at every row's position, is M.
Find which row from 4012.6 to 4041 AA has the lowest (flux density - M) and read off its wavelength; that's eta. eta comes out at 4032.49 AA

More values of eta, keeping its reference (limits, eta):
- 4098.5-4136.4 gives 4110.30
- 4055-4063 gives 4055.77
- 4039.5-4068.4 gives 4048.31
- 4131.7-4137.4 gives 4133.08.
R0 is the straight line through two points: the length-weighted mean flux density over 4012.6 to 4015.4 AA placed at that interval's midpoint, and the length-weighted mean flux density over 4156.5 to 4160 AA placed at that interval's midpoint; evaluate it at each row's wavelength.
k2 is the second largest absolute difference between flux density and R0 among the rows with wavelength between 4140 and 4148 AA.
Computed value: 0.3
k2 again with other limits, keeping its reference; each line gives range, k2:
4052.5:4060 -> 0.4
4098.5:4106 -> 0.6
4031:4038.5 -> 0.8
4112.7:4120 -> 0.4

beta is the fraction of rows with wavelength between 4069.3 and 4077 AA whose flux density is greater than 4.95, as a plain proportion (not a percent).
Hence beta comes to 1.0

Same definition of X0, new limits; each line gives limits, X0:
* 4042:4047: 0.293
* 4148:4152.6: 0.298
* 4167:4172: 0.307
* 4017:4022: 0.301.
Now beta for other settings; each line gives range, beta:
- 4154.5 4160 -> 0.0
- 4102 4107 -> 0.8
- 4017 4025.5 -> 0.6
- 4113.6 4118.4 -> 0.0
